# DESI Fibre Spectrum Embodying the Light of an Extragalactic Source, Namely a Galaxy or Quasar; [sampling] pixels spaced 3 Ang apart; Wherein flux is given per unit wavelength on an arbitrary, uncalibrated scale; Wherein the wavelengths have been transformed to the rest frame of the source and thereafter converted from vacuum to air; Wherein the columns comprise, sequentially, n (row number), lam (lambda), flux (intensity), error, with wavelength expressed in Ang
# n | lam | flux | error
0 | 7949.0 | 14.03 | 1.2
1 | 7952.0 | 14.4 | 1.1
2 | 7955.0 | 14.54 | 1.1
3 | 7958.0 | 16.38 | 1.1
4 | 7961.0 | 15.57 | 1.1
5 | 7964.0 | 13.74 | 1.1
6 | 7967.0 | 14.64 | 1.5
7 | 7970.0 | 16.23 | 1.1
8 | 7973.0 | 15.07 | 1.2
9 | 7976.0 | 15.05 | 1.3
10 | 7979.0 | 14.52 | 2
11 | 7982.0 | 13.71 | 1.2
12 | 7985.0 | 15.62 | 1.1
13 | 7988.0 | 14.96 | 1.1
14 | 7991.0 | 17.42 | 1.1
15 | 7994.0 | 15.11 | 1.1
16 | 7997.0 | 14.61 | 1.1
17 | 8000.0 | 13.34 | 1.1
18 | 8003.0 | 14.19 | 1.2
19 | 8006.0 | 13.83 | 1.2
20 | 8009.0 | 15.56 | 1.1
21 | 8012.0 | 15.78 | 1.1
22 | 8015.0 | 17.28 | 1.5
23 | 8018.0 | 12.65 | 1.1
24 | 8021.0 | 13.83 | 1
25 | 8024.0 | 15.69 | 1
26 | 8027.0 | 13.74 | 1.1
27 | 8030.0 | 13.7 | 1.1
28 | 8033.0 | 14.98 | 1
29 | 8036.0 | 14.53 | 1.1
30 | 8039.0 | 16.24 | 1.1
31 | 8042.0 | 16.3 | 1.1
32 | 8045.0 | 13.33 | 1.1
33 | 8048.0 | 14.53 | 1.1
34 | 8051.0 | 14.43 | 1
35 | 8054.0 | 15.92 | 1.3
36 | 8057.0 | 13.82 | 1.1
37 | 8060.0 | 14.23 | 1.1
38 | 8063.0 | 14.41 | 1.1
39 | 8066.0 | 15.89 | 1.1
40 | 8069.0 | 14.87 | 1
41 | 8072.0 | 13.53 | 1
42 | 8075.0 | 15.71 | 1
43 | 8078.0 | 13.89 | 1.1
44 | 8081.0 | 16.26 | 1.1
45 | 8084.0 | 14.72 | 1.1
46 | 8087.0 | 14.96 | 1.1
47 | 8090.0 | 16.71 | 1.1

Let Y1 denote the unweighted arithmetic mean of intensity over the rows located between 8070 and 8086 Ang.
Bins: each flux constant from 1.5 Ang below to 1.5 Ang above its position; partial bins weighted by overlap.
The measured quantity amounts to 14.8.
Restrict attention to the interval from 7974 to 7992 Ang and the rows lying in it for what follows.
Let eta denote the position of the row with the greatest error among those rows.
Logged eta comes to 7979.0 Ang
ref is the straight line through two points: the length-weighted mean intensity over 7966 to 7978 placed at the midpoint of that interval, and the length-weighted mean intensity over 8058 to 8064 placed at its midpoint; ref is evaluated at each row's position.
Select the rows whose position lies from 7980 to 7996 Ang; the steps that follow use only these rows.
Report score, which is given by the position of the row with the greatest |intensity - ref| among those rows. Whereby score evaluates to 7991.0 Ang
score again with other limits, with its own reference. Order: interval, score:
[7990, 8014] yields 7991.0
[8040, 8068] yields 8042.0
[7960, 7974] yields 7964.0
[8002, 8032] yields 8015.0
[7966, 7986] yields 7982.0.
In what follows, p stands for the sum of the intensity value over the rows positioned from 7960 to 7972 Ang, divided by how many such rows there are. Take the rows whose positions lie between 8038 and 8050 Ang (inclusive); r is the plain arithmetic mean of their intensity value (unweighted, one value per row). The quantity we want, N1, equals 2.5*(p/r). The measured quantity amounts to 2.491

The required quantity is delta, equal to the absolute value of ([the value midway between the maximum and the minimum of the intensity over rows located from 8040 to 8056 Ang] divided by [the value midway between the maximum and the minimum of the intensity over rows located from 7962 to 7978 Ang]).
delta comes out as 0.99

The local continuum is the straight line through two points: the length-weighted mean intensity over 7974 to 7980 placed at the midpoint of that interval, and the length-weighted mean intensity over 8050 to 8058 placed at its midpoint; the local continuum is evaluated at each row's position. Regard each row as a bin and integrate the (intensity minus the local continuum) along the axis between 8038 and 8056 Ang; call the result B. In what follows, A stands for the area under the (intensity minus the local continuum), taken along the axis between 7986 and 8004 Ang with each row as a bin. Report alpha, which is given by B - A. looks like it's 1.8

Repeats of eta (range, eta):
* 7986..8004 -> 8003.0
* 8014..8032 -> 8015.0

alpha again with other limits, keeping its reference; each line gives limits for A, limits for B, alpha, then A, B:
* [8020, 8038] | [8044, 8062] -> -1.1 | -6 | -7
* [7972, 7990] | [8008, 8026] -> 3.8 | 1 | 5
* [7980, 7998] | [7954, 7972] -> -0.9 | 7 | 7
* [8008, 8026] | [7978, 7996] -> 2.4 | 5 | 7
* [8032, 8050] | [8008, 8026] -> 1.8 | 3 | 5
